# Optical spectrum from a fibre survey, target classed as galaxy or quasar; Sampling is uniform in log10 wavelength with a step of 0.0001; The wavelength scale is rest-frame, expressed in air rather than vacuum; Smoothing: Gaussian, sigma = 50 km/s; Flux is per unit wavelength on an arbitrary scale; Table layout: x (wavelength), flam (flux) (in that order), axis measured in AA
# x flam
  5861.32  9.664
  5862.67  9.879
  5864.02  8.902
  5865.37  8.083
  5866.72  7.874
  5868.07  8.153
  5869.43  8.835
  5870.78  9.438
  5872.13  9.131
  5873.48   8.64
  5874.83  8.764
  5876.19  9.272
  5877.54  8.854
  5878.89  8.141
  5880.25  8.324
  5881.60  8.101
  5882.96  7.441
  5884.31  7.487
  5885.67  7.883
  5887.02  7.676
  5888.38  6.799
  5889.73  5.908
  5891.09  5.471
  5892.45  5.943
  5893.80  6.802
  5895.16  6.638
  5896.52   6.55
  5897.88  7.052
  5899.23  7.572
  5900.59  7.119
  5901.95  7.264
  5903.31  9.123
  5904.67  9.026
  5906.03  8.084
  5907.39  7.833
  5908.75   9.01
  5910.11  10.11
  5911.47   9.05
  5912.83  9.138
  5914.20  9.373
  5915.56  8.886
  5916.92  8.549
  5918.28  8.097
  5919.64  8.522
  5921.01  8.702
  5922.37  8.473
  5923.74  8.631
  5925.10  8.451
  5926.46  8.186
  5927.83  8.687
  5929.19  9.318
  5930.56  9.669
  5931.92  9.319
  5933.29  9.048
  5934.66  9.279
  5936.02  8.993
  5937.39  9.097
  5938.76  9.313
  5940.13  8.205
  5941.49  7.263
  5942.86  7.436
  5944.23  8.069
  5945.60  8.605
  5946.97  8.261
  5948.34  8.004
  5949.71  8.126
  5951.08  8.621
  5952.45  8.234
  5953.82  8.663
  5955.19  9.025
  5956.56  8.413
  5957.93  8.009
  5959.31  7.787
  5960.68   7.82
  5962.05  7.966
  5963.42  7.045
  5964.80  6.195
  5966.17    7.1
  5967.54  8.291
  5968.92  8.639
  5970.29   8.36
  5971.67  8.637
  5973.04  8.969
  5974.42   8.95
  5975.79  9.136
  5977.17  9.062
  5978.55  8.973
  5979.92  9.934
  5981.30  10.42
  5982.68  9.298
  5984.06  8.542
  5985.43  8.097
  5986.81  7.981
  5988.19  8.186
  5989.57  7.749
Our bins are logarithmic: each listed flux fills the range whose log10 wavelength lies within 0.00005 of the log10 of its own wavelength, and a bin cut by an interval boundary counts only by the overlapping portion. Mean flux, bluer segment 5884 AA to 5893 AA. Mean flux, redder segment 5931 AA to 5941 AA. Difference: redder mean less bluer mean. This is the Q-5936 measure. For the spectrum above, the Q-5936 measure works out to 2.3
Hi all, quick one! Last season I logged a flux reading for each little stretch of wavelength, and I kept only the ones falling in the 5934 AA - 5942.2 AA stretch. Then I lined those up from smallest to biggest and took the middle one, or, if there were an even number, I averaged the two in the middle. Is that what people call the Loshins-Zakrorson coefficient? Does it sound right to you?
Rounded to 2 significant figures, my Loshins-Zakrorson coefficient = 9.0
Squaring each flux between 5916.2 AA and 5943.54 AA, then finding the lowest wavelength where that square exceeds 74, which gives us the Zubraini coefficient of 5921.01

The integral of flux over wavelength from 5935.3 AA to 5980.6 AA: 378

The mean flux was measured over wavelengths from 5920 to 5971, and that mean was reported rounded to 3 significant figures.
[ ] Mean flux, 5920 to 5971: 8.36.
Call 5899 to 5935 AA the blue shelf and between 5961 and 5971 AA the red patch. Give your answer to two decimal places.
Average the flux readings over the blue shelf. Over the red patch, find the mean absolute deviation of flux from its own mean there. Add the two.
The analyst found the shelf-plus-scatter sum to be 9.44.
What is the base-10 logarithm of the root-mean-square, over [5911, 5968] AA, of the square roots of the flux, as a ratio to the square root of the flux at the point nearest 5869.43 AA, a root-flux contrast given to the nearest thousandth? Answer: -0.010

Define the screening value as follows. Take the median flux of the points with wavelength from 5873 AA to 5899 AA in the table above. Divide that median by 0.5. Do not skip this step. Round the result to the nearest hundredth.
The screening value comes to 14.97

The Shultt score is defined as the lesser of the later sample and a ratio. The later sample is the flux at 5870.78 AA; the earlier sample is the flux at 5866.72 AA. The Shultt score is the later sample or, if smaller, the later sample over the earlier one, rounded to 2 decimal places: 1.20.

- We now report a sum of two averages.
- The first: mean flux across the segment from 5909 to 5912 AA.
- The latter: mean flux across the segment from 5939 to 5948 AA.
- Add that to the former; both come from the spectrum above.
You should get 17.6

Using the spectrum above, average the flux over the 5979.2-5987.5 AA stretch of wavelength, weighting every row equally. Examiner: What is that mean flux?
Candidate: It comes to 9.05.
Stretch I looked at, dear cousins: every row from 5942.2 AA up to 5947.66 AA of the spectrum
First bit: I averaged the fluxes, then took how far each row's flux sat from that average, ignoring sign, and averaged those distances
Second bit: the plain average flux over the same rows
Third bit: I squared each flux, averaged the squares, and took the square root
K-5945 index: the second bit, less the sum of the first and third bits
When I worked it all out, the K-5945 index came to -0.35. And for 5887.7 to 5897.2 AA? -0.47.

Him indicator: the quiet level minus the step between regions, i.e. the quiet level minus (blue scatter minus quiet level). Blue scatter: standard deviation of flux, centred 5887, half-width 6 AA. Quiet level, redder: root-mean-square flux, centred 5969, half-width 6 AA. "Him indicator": 15.2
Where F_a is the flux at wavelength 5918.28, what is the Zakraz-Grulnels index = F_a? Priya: 8.097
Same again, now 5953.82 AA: 8.663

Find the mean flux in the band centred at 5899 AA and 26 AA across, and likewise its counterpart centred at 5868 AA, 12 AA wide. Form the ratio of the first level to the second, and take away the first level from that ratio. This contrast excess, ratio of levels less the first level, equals -6.7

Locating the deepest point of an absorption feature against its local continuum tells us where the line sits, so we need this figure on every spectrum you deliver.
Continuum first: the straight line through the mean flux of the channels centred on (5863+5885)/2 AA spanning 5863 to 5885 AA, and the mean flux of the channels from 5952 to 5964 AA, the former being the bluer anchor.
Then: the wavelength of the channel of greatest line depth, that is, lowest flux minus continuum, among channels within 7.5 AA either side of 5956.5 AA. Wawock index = 5963.42 AA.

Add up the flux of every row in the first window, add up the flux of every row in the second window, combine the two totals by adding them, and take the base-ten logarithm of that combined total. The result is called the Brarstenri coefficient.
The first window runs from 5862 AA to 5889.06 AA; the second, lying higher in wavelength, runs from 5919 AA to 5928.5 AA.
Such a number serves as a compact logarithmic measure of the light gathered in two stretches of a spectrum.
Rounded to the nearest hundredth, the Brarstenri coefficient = 2.36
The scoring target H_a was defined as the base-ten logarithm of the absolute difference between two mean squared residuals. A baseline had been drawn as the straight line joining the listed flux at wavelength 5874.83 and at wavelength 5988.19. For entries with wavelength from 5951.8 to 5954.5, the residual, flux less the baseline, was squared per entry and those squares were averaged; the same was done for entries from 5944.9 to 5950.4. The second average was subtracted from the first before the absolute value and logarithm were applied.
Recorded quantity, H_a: -1.9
